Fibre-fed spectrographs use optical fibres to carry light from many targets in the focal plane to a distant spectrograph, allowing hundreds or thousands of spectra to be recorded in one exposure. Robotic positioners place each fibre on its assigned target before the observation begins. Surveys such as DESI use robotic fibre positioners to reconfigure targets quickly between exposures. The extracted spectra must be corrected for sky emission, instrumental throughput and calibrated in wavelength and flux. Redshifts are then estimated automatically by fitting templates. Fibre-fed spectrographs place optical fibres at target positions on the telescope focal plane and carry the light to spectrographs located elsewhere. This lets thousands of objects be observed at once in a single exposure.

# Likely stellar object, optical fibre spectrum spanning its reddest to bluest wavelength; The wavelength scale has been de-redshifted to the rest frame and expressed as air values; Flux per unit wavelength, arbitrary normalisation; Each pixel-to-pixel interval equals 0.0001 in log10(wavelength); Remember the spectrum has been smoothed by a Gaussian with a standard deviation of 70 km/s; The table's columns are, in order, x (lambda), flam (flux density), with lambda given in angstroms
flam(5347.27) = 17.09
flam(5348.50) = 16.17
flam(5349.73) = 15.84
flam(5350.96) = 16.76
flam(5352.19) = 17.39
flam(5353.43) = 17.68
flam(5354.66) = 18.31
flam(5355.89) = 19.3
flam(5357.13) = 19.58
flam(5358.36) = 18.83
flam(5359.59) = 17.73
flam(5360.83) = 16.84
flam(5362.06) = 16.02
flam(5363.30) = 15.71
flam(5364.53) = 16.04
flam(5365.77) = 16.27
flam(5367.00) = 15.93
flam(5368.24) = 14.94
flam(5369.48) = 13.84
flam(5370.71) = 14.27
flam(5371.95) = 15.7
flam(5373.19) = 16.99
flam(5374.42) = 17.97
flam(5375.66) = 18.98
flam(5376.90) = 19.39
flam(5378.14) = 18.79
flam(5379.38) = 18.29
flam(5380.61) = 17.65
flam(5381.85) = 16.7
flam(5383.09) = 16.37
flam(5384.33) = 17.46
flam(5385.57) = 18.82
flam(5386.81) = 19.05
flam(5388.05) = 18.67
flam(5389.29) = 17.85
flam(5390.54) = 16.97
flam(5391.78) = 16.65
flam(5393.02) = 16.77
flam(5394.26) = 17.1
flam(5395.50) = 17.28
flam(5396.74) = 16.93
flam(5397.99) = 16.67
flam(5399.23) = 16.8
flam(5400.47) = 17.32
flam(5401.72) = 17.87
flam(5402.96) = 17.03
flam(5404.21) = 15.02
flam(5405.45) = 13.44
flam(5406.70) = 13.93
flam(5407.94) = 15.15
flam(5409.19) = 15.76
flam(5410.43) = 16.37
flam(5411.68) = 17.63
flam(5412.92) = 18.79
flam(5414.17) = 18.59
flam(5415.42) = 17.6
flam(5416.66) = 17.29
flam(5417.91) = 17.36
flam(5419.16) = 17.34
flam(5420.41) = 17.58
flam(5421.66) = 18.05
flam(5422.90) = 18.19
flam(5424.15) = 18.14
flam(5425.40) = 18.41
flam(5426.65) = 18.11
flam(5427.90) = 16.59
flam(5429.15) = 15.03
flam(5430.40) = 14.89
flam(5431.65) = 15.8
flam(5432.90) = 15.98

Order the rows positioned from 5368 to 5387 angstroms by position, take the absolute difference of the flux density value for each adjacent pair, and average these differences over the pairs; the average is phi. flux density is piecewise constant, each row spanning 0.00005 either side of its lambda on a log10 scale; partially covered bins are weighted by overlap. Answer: 0.82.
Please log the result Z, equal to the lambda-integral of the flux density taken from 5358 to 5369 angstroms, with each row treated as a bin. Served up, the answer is 180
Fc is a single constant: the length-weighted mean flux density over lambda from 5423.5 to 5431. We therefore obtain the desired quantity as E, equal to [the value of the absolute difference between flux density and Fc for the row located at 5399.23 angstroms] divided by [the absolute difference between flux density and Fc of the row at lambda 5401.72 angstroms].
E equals 0.1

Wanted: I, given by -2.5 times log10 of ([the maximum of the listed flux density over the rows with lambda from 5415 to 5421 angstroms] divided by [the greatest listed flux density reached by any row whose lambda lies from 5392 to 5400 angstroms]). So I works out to -0.02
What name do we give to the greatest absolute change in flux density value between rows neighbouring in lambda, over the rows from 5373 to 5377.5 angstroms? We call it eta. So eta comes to 1.0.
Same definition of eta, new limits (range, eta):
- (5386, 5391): 0.9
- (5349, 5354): 0.9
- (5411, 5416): 1.2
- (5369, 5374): 1.4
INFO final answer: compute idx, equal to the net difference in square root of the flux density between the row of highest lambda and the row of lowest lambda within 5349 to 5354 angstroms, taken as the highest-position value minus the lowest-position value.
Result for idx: 0.2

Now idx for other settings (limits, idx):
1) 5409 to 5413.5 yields 0.4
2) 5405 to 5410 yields 0.3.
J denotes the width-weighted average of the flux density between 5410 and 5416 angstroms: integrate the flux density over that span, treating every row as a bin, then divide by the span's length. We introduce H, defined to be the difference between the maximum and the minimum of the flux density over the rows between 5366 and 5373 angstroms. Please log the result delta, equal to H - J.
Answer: -15.7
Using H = 2.1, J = 17.8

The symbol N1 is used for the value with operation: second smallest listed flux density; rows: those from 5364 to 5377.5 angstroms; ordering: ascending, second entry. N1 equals 14.27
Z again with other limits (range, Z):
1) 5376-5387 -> 198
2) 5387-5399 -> 207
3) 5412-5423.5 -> 205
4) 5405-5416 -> 180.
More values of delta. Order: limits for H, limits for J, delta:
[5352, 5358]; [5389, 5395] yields -14.8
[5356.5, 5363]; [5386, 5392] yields -14.4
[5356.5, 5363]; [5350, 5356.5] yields -14.2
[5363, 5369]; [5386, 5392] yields -16.6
